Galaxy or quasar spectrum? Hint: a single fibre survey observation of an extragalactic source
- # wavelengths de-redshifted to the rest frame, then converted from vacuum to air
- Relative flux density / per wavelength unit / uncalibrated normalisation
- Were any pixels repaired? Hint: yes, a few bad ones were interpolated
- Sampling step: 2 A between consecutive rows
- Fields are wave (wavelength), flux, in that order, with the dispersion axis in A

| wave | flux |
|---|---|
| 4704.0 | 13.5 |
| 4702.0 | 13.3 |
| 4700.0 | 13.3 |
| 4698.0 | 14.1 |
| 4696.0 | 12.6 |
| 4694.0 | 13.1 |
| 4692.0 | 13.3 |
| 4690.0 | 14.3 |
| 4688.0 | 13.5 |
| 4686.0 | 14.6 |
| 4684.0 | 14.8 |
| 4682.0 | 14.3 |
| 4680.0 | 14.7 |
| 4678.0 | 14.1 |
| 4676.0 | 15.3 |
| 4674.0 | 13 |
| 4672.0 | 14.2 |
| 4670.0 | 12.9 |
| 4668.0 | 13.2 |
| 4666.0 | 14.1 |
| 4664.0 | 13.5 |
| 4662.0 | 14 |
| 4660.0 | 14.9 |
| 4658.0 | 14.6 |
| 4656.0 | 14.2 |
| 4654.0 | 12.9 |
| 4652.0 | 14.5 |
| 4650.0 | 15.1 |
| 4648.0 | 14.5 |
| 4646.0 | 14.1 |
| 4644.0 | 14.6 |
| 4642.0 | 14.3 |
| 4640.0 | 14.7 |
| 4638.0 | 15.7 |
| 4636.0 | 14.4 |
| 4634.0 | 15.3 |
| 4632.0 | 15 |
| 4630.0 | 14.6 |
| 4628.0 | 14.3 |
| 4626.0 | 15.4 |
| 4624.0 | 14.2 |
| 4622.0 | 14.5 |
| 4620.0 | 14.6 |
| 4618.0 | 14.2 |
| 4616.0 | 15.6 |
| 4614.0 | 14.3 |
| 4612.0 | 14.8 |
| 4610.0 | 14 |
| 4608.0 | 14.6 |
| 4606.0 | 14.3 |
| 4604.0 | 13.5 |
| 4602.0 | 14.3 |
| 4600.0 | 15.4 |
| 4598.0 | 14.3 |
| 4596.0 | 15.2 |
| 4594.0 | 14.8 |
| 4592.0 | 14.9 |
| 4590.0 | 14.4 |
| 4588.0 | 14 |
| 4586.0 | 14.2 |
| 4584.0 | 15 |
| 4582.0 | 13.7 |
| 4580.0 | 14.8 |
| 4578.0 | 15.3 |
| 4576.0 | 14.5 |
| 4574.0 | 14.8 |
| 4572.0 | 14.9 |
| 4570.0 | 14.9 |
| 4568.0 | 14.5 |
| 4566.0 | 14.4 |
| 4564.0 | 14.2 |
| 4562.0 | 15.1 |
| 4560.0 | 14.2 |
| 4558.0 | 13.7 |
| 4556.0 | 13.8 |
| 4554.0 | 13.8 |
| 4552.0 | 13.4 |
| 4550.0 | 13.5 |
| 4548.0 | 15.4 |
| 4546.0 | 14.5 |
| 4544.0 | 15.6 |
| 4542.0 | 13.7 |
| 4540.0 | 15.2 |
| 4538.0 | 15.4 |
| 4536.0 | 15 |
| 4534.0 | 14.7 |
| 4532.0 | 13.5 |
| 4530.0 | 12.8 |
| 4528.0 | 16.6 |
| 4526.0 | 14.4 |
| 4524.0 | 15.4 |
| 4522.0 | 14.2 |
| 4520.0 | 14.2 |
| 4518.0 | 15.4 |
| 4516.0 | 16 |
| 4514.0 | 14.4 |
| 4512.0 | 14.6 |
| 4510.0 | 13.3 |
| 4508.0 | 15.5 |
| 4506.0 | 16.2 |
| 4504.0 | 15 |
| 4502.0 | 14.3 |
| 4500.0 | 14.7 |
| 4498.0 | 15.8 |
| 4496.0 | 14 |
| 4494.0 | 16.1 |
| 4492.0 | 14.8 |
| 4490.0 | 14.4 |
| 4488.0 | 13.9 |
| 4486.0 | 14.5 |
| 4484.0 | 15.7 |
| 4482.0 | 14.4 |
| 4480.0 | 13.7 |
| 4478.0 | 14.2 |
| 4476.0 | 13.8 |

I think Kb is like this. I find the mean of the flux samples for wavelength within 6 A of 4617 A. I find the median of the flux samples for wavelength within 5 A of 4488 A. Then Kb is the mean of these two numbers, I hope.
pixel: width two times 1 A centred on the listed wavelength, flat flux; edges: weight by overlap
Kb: 14.6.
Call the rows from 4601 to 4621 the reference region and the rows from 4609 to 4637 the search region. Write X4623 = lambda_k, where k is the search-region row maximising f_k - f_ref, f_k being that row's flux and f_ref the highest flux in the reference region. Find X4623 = 4616.0 A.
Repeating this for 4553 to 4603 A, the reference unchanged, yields 4600.0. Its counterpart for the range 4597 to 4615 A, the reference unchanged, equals 4600.0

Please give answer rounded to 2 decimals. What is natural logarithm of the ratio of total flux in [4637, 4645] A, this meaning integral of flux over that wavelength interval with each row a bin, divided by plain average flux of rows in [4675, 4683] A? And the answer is 2.09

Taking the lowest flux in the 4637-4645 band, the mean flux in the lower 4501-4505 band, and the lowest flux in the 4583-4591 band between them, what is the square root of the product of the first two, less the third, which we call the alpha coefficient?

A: 0.47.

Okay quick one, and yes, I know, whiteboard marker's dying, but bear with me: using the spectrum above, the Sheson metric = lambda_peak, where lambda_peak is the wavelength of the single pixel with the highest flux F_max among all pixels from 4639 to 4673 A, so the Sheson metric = 4650.0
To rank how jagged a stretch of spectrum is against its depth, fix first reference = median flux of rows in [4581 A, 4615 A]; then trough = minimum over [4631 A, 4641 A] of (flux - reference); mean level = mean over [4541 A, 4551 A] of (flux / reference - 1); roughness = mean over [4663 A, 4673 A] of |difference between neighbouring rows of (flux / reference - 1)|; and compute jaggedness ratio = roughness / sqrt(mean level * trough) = 1.3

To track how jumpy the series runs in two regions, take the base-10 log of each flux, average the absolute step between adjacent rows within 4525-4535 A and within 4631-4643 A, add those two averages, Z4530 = 0.081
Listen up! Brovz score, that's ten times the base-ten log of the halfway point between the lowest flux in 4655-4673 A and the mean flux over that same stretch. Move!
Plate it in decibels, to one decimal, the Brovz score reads 11.3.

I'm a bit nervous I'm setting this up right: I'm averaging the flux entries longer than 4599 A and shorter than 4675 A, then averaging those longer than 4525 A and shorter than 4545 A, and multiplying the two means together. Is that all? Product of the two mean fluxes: 211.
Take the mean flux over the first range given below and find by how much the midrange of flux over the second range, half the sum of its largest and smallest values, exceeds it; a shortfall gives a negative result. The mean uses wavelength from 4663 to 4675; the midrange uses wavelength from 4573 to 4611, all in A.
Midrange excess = 1.0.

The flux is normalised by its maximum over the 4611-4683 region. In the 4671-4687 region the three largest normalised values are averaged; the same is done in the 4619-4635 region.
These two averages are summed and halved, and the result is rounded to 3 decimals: 0.961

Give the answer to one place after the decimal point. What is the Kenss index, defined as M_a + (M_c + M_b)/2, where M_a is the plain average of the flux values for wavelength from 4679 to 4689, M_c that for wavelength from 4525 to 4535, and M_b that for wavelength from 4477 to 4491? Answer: 28.8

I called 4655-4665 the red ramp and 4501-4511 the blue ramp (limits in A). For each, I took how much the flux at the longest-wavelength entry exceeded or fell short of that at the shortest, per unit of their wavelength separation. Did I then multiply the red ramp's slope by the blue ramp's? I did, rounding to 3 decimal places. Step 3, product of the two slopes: 0.011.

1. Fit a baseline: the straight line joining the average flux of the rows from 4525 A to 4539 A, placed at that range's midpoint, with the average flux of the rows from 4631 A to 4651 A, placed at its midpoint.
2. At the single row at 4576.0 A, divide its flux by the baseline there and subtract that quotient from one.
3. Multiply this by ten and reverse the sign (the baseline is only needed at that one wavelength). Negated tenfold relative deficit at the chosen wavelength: -0.13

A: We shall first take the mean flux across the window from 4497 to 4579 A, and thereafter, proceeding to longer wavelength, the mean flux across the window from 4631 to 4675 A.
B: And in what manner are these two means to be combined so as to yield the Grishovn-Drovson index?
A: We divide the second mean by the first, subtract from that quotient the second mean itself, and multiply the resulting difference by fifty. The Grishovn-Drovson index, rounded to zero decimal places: -664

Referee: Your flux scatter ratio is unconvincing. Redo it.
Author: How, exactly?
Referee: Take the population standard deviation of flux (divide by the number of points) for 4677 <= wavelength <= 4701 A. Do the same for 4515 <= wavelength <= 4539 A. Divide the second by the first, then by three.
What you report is 0.50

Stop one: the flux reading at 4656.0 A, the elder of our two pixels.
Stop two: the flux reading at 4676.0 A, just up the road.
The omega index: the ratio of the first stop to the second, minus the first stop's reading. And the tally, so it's -13.27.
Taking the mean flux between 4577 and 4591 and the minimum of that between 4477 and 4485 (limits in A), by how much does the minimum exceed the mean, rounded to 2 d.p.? -0.79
